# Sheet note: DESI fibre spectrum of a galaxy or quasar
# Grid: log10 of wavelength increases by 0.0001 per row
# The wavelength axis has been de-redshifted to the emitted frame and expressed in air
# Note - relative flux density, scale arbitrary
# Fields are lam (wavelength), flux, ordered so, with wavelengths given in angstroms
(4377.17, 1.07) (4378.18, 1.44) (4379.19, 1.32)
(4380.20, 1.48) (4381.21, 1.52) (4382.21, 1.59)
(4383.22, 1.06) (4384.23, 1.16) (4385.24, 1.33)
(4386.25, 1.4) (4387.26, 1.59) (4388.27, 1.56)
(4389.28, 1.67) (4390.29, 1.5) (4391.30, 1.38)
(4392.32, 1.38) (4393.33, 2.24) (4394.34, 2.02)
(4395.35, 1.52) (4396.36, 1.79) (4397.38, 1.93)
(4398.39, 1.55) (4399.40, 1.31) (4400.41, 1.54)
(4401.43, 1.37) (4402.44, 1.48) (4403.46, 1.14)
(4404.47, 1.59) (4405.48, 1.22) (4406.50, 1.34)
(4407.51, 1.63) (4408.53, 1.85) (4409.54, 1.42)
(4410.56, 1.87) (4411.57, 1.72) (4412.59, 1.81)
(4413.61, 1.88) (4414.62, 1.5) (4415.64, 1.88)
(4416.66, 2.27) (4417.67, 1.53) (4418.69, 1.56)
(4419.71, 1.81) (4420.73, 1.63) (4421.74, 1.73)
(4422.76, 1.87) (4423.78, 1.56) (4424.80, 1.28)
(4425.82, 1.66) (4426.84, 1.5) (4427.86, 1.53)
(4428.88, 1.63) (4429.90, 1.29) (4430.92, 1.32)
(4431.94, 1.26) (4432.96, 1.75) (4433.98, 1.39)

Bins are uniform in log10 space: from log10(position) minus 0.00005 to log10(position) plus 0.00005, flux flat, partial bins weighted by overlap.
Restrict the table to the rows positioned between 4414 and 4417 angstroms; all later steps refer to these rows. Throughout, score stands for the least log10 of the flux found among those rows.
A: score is 0.18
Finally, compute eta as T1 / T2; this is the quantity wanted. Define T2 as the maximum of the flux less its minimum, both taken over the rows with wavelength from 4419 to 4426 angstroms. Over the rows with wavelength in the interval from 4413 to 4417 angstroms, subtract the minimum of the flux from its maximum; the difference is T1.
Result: 1.3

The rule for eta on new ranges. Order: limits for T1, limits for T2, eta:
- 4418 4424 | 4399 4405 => 0.7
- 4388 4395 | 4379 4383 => 3.2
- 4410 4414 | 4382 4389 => 0.3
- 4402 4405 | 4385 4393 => 1.3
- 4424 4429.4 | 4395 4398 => 0.9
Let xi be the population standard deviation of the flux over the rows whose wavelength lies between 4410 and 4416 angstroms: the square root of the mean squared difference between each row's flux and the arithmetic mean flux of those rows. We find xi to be 0.136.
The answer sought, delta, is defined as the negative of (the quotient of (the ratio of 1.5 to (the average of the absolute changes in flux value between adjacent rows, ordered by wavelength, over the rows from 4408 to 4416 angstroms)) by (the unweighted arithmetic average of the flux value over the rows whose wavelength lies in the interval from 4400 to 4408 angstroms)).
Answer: -3.81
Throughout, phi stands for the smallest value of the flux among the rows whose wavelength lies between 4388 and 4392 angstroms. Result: 1.38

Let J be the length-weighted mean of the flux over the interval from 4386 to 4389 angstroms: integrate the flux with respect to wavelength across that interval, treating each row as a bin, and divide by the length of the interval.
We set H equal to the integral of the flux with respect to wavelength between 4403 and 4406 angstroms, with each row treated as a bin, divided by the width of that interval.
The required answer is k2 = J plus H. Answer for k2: 2.86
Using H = 1.32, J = 1.54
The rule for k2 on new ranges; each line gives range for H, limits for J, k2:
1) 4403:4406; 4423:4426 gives 2.83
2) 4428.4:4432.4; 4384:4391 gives 2.84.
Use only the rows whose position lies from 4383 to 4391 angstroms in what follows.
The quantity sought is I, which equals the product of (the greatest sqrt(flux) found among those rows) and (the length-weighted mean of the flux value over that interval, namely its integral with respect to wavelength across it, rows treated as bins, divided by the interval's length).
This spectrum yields 1.84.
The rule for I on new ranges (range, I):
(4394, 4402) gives 2.30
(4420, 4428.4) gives 2.19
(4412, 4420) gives 2.68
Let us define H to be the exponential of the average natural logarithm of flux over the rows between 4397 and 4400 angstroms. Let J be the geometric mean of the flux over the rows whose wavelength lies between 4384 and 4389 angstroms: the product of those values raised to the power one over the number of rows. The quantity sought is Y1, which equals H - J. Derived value 0.18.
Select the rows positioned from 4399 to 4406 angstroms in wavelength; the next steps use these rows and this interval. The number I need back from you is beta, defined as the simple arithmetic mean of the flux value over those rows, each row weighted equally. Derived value 1.379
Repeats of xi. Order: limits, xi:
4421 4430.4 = 0.181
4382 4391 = 0.198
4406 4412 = 0.201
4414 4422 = 0.238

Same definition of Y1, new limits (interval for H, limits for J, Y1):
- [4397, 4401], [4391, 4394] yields -0.05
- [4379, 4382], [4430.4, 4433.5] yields 0.01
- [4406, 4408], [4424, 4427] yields 0.01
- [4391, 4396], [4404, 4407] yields 0.30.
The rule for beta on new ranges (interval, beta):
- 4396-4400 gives 1.645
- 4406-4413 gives 1.663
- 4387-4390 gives 1.607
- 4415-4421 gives 1.780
